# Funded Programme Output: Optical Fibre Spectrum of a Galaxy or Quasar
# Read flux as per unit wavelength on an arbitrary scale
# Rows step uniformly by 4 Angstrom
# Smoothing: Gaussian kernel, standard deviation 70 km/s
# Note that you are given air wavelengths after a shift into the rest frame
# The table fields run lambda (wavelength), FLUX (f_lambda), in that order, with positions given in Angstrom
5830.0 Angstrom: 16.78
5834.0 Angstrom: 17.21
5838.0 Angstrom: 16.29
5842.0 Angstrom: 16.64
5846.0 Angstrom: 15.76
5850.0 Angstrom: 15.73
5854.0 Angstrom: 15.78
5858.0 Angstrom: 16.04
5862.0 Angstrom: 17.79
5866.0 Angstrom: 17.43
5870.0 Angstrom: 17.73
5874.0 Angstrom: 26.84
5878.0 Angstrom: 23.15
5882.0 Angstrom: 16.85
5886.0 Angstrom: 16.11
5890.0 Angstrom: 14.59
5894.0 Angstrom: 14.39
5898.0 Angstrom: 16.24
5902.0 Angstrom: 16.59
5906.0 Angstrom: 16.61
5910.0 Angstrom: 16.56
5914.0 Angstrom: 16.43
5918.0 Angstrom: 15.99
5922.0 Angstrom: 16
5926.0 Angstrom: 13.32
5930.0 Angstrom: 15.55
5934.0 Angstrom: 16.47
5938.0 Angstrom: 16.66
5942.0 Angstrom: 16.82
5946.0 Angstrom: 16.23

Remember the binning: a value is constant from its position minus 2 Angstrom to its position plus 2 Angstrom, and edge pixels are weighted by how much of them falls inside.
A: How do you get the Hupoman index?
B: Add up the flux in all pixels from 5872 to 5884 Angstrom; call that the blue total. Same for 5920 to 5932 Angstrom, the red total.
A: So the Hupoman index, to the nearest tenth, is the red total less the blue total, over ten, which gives -2.2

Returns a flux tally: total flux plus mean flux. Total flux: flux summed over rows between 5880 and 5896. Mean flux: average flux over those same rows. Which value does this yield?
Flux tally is 77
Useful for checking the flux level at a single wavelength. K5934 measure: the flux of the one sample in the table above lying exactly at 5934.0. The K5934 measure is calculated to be 16.47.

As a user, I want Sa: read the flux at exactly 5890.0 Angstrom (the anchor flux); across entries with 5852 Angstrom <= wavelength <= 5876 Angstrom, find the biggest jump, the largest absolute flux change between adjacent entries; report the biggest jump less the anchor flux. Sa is -5.5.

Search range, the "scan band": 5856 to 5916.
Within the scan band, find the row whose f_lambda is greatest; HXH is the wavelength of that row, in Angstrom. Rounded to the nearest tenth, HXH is 5874.0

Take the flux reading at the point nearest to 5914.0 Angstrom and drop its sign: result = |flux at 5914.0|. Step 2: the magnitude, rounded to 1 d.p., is 16.4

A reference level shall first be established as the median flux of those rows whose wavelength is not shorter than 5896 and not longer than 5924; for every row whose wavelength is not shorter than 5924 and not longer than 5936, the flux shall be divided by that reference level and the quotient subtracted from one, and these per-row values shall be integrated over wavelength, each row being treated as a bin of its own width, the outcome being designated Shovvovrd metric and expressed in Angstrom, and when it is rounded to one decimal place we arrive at 1.0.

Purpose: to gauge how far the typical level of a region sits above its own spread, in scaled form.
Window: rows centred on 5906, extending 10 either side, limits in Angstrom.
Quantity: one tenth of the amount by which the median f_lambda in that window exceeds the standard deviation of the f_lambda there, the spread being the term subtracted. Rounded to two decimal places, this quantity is 1.64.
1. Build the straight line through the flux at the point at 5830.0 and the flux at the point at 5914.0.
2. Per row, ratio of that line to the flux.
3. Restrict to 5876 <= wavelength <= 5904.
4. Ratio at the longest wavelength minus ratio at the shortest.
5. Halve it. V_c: 0.14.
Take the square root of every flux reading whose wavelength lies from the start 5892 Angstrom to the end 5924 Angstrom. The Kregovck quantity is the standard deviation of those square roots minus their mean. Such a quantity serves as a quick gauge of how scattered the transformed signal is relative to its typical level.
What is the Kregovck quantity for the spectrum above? -3.92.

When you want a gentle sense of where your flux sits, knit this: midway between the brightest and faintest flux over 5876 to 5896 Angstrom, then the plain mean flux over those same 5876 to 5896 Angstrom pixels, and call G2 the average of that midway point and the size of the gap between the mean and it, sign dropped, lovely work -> 10.3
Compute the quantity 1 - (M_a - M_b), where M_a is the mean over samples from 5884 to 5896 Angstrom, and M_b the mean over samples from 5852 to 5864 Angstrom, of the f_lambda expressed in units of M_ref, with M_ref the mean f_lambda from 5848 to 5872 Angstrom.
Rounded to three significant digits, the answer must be 1.09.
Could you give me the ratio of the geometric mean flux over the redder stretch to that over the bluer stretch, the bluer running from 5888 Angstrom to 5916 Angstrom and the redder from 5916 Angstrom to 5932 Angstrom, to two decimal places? 0.95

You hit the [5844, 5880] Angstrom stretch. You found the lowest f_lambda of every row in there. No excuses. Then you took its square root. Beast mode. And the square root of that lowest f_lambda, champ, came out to 3.97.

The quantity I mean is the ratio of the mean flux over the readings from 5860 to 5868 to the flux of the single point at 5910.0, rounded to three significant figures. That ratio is 1.06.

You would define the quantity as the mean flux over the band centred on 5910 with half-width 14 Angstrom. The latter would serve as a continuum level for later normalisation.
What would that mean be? 16.3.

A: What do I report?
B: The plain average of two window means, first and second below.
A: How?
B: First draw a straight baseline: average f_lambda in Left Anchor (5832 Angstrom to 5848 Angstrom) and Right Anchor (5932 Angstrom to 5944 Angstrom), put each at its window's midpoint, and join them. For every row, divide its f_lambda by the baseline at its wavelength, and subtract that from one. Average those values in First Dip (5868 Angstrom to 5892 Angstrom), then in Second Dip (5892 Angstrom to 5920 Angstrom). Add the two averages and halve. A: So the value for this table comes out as -0.07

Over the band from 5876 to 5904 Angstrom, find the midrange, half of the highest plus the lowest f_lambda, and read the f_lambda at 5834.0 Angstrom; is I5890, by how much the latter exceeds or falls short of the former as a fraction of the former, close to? -0.1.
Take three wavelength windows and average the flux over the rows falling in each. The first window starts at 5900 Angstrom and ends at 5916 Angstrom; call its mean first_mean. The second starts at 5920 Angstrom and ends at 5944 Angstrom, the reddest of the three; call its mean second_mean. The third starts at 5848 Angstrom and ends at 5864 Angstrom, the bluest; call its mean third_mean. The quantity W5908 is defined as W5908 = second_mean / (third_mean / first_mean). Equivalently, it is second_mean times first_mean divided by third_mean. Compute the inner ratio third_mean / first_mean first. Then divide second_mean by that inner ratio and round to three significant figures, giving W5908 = 16.0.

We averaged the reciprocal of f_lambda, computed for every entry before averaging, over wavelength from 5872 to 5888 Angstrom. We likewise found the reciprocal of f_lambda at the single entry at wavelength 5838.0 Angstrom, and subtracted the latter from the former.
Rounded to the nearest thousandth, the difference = -0.011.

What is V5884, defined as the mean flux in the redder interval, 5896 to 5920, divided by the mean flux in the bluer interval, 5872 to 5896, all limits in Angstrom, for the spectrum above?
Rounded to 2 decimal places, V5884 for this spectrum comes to 0.88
